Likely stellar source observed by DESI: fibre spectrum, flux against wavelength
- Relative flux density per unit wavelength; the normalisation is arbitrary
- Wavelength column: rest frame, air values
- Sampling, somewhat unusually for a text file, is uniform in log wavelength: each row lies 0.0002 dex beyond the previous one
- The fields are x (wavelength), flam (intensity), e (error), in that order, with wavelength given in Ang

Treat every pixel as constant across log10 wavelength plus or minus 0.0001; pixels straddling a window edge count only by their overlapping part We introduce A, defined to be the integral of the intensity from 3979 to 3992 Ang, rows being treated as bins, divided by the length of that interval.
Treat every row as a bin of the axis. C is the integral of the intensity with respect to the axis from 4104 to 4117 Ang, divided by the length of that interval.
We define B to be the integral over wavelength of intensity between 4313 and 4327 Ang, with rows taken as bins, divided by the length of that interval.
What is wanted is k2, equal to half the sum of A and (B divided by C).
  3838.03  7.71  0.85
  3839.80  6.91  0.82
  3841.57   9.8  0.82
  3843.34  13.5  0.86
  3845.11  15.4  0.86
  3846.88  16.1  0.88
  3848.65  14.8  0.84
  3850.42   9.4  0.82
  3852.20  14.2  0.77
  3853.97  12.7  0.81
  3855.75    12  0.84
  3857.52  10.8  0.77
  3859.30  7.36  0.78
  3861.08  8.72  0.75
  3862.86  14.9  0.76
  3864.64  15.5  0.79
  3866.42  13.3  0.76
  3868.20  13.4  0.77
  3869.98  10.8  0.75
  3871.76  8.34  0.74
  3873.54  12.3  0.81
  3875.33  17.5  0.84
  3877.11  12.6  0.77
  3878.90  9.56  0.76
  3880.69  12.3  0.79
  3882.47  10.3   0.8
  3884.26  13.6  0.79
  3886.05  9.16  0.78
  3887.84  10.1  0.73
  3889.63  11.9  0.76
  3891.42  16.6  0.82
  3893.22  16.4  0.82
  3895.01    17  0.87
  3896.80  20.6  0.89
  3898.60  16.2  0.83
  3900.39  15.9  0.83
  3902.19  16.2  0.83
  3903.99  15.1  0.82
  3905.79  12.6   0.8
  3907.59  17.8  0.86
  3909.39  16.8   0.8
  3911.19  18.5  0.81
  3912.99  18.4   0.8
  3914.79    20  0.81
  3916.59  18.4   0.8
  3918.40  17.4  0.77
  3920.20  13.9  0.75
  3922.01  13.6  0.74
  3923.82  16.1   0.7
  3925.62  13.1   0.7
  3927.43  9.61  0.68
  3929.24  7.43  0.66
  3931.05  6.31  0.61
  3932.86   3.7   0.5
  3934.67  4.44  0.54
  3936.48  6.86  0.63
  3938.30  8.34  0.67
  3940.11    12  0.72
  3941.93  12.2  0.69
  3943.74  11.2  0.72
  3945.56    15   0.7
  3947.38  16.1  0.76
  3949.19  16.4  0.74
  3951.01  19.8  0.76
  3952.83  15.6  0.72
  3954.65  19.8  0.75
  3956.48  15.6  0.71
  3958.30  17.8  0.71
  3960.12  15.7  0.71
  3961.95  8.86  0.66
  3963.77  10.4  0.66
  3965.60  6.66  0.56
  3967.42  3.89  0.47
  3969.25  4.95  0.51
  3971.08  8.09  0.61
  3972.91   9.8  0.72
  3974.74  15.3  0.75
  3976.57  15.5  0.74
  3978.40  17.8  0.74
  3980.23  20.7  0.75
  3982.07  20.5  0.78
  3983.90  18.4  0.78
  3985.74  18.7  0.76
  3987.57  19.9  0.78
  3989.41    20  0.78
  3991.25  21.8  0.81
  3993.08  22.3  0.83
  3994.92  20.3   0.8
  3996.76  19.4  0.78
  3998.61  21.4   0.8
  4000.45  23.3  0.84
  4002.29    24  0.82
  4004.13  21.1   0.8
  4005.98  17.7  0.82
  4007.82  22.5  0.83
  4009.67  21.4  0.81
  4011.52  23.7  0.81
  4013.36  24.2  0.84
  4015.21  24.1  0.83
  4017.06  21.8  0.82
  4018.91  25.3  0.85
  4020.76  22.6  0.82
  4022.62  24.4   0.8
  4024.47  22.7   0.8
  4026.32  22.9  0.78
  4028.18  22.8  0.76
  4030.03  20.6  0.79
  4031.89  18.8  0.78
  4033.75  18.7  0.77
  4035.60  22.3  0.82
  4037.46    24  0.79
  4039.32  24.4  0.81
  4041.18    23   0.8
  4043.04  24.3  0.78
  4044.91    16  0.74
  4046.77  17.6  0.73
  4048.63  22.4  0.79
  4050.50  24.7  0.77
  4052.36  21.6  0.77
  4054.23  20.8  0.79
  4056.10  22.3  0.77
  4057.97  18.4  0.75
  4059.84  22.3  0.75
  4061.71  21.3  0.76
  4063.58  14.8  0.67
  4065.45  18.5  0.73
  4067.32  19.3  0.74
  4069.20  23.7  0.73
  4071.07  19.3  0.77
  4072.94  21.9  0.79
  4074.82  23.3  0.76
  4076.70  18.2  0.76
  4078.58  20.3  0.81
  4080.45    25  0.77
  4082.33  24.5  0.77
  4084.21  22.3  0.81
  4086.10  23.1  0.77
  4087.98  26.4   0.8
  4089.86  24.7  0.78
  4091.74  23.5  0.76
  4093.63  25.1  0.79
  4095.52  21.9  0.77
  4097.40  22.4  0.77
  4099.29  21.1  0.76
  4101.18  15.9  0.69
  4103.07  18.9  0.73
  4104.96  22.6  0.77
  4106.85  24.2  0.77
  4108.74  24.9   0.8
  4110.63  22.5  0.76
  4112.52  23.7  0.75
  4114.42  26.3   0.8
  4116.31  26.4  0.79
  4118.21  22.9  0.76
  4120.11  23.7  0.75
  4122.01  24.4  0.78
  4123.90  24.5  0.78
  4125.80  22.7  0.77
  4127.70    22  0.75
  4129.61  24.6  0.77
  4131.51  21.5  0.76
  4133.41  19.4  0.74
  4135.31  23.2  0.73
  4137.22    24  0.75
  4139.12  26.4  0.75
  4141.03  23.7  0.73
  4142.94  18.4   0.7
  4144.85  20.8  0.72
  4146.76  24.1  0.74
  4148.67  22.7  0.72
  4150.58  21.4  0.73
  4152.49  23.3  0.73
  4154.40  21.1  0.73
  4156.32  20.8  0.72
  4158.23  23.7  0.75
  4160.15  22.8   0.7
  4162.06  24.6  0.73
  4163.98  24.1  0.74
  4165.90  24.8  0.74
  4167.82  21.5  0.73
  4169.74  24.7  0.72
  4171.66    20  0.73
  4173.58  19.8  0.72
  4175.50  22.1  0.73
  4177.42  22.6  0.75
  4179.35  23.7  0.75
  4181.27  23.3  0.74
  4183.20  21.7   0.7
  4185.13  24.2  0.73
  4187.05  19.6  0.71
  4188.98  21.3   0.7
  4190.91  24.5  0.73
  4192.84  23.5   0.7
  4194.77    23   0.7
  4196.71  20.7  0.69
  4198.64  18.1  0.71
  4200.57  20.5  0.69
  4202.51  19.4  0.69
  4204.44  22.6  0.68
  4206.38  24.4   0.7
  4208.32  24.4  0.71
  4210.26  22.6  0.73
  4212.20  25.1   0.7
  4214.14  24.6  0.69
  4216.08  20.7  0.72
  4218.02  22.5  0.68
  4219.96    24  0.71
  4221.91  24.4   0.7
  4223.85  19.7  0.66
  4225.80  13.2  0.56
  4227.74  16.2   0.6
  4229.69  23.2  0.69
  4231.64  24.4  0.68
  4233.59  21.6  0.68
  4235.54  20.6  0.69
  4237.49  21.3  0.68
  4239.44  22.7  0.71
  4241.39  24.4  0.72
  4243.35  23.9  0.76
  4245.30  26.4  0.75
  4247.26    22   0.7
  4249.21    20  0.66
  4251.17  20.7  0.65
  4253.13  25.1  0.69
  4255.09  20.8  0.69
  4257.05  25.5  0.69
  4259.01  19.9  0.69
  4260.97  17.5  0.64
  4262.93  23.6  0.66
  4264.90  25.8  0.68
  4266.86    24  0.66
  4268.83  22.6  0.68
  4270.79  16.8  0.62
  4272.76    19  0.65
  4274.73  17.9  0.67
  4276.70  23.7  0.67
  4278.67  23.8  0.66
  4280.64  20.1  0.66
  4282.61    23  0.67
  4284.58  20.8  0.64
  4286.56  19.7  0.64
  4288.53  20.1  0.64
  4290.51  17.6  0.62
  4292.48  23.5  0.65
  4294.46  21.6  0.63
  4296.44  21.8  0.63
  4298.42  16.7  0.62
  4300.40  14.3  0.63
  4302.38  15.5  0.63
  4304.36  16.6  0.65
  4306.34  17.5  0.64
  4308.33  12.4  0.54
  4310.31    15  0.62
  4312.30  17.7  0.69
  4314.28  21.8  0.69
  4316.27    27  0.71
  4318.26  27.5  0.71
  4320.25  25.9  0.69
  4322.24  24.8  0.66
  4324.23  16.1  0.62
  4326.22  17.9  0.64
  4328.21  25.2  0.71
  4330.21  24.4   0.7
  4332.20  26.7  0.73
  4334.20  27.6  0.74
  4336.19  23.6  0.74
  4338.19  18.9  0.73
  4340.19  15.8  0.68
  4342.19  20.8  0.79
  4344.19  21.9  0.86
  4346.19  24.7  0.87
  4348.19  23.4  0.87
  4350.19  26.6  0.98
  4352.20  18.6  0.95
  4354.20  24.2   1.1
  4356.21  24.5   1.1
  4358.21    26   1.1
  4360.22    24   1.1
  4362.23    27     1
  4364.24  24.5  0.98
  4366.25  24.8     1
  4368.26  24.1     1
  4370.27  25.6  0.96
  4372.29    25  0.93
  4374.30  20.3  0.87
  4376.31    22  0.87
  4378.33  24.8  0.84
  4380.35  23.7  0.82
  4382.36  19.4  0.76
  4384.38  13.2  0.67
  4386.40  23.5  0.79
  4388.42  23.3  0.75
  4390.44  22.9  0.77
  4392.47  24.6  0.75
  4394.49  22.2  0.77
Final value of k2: 10.4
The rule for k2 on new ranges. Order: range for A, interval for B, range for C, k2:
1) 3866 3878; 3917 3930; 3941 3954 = 6.7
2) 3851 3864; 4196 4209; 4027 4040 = 6.3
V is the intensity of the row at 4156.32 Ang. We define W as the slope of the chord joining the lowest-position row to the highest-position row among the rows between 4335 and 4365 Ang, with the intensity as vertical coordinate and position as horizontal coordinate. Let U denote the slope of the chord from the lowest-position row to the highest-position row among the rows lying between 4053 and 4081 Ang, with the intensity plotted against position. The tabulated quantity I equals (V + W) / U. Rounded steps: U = 0.16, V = 20.8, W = 0.03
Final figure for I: 130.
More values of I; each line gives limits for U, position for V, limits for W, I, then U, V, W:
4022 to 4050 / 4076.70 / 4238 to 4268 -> -237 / -0.08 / 18.2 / 0.05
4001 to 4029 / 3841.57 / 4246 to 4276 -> -208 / -0.05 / 9.8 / -0.15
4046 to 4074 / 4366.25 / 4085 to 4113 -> 151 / 0.16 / 24.8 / 0.02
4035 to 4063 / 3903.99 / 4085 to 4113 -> -395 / -0.04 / 15.1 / 0.02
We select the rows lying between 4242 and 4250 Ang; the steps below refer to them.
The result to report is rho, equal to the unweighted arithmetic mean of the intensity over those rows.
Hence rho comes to 23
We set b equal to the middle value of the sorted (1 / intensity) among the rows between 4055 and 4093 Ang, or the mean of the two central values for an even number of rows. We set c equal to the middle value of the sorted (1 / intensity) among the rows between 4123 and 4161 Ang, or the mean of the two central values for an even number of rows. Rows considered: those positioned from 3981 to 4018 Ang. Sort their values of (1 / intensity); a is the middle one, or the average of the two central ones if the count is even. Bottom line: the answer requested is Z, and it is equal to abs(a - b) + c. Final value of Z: 0.046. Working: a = 0.0467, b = 0.0448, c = 0.0440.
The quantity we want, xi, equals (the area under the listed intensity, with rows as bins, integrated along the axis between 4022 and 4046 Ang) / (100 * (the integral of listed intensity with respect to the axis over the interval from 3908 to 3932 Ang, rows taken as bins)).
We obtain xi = 0.0149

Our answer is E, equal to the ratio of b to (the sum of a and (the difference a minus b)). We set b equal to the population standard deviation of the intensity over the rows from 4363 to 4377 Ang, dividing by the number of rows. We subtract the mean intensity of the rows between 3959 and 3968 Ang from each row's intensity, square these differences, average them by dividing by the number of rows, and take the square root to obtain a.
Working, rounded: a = 4.0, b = 1.76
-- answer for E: 0.3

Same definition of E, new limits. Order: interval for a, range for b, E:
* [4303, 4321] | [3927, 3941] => 0.3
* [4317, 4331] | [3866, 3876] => 0.5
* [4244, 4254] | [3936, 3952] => 3.5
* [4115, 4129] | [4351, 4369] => 4.2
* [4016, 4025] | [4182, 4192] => 2.5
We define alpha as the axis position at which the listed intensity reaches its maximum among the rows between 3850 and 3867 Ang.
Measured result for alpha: 3864.64 Ang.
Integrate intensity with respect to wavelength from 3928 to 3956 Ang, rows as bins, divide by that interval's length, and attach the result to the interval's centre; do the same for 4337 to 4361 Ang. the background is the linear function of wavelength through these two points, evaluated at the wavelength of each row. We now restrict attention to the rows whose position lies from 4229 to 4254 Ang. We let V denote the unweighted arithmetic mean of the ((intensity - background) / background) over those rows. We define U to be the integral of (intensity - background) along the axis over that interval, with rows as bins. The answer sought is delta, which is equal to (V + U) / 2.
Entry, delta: 40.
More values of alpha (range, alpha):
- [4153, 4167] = 4165.90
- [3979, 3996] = 3993.08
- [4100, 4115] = 4114.42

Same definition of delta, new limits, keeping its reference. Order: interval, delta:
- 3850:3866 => 19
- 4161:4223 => 133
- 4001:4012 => 46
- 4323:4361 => 8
